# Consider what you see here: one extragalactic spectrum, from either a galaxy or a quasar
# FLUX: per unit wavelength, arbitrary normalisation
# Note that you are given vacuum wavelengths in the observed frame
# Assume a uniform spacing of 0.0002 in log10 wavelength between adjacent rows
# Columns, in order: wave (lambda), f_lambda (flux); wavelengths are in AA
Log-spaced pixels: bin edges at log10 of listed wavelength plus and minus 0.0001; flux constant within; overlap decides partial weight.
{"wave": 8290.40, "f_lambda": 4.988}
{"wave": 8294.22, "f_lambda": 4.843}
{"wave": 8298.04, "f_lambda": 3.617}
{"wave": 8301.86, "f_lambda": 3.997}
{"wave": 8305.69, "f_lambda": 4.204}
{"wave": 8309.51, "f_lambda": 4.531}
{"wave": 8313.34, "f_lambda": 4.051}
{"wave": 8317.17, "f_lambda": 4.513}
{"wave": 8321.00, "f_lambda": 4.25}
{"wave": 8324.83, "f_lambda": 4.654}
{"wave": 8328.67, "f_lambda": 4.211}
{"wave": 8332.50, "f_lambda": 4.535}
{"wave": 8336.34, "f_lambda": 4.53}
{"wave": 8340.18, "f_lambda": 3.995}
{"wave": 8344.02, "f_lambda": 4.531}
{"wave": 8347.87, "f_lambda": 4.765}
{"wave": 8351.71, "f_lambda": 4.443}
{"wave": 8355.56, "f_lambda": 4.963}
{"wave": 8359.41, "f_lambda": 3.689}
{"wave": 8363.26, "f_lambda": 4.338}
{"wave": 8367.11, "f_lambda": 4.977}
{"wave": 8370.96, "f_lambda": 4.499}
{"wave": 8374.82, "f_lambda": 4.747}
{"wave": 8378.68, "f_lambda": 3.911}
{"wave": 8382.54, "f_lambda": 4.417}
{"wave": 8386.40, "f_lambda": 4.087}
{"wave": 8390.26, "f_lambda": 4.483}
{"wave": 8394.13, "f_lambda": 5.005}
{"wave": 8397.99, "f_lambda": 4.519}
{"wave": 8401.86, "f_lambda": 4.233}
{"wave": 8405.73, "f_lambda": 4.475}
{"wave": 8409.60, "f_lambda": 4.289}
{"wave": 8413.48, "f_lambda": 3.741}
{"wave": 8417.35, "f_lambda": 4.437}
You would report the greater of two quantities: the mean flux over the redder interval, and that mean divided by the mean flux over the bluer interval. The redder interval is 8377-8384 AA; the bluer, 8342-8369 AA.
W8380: 4.16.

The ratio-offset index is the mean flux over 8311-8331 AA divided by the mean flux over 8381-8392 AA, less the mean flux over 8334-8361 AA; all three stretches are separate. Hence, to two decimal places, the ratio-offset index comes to -3.42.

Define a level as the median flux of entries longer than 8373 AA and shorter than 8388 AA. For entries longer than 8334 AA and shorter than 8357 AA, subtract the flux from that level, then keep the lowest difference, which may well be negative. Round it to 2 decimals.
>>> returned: -0.71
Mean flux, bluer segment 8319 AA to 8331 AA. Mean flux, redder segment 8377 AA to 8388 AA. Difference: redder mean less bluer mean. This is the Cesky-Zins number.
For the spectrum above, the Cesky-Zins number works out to -0.23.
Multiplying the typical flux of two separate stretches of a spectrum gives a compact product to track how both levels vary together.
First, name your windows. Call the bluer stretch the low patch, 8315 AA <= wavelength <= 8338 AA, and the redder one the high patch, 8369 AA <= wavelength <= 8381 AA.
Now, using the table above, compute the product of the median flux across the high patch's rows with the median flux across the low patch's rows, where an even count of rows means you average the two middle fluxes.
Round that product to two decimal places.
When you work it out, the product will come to 20.34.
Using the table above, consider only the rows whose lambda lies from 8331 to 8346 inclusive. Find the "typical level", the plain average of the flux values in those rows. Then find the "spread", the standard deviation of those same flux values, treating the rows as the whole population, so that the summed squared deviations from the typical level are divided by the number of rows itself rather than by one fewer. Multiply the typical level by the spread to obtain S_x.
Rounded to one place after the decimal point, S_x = 1.0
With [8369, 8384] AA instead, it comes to 1.3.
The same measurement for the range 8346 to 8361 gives 2.2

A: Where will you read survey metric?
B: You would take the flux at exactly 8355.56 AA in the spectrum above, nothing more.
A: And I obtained 4.963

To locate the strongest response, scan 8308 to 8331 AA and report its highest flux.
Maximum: 4.654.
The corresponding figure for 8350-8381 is 4.977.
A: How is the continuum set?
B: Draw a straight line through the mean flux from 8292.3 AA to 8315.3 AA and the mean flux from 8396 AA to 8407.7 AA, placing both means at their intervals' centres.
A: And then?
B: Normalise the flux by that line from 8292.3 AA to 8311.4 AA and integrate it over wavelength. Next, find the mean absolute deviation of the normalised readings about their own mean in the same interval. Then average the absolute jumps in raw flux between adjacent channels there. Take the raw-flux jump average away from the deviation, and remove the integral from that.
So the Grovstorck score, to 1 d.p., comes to -19.7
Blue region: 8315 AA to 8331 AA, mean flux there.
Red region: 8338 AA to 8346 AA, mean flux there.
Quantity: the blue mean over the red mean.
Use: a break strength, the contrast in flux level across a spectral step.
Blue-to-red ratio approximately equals 1.03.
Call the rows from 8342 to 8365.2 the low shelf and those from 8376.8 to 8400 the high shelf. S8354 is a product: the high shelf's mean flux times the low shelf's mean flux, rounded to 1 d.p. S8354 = 19.6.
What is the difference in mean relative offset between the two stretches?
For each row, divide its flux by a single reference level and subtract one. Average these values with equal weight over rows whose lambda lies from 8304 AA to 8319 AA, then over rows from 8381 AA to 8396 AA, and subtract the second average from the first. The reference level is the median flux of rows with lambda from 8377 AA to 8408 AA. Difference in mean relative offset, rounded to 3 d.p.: -0.039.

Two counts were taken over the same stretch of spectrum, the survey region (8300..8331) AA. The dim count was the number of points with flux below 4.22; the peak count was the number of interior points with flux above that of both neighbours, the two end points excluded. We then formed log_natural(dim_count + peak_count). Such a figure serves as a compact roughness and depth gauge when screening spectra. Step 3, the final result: 1.95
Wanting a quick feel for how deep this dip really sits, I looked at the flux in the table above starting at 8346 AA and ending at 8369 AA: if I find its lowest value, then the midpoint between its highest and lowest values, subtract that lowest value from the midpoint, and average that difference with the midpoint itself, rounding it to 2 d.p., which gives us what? 2.49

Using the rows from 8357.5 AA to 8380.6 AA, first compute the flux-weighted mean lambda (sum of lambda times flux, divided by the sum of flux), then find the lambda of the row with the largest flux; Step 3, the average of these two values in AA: 8368.1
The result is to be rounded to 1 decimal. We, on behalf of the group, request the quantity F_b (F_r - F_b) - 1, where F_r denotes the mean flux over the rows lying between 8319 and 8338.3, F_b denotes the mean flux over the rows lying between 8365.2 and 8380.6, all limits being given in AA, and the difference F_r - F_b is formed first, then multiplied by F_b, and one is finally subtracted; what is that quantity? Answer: -1.4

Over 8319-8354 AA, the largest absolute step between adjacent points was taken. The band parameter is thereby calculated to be 0.54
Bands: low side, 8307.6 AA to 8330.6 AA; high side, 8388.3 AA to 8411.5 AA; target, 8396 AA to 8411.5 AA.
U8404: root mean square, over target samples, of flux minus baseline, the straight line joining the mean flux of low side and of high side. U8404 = 0.18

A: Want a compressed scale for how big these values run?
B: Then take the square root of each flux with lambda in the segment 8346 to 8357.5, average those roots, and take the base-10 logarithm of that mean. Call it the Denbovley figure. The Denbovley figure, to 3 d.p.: 0.337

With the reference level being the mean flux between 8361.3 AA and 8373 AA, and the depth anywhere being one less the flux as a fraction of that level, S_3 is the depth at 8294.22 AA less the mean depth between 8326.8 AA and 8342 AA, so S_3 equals -0.11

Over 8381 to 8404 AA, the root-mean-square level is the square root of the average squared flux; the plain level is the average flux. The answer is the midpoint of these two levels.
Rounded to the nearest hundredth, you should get 4.46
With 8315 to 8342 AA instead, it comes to 4.39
